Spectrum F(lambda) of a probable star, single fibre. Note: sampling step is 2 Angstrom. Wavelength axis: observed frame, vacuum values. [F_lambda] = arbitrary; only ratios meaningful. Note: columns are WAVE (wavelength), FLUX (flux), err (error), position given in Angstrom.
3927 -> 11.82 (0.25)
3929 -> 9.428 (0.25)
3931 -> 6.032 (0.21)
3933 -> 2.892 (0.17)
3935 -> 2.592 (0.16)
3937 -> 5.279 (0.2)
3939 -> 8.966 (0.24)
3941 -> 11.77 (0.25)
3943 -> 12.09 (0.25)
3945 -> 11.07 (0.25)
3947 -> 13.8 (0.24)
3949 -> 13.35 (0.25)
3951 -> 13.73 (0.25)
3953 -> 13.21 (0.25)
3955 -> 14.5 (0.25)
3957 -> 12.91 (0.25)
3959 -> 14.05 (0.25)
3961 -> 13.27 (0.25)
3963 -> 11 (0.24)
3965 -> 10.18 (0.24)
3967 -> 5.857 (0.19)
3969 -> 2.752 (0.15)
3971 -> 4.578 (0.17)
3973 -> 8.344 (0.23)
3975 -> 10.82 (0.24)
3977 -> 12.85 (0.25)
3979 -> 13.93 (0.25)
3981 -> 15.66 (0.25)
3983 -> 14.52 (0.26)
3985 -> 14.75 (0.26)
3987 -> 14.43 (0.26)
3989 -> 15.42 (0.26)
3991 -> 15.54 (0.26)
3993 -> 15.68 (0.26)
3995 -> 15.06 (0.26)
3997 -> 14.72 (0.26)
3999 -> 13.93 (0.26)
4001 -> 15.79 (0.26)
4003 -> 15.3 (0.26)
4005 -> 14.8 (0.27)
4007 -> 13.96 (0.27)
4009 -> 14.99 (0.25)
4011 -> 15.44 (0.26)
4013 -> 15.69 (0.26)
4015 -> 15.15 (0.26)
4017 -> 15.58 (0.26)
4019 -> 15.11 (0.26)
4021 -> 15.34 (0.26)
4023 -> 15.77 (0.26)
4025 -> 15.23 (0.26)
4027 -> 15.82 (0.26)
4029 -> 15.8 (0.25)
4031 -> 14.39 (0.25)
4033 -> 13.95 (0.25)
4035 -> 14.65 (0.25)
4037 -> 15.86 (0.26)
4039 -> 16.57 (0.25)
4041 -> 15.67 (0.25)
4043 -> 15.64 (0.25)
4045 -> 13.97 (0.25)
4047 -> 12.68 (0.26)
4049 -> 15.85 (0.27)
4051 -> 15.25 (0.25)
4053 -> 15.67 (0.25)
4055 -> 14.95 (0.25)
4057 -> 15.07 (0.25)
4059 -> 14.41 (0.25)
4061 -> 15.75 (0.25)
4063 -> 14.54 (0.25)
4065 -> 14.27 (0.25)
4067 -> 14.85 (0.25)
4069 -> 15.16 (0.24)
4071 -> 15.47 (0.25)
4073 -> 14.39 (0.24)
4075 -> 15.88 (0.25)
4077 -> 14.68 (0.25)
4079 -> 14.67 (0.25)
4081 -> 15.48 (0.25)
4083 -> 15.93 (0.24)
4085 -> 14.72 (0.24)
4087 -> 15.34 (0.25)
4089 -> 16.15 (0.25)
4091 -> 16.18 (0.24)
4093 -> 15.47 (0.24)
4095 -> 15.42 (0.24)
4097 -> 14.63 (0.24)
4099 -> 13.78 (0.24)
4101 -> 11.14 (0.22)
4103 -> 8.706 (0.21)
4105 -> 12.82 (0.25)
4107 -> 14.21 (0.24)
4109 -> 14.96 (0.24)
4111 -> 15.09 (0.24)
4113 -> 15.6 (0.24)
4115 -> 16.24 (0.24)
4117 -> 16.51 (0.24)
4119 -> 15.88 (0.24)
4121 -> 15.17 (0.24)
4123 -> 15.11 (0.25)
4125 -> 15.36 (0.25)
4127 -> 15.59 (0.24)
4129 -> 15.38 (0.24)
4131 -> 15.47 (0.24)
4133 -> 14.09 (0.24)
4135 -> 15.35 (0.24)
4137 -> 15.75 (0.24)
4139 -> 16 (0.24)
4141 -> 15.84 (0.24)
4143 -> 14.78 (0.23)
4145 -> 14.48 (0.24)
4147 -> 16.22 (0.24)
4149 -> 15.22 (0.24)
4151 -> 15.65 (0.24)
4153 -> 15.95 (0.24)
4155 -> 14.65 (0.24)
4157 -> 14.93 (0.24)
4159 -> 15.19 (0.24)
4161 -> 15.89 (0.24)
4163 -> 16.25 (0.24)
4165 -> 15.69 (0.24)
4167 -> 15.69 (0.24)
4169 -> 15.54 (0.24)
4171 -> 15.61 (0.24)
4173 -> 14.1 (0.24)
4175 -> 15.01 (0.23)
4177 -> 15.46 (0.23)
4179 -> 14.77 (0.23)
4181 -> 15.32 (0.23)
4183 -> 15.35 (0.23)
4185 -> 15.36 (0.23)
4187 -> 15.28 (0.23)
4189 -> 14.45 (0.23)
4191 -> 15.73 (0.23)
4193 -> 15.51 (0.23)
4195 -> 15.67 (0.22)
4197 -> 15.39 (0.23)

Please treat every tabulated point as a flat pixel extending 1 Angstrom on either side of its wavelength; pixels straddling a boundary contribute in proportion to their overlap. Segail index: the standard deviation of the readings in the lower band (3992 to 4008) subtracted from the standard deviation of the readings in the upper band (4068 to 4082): -0.16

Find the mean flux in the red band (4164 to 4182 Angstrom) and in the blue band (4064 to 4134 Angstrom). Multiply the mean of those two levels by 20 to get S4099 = 301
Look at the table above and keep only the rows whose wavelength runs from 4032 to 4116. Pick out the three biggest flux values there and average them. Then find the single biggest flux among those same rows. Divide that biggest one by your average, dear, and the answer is 1.01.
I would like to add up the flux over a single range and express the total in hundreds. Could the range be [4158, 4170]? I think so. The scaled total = 0.94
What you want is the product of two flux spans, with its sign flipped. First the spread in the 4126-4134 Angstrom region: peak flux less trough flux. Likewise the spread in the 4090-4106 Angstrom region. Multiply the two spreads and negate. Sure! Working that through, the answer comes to -11.2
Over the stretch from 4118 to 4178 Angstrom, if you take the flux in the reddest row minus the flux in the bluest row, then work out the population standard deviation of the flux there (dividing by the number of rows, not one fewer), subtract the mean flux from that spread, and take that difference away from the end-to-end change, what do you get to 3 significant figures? 14.4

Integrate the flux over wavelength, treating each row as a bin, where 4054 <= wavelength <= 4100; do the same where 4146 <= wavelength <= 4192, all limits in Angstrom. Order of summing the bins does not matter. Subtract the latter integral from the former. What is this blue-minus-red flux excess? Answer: -12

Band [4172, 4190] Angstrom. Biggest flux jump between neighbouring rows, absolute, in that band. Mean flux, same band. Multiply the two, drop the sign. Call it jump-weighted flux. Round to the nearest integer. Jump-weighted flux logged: 14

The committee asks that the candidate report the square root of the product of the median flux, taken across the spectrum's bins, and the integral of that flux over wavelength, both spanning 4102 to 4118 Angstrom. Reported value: 58.56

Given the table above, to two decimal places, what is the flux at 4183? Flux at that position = 15.35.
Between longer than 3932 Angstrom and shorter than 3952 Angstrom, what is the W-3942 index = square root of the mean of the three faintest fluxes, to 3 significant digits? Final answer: 1.89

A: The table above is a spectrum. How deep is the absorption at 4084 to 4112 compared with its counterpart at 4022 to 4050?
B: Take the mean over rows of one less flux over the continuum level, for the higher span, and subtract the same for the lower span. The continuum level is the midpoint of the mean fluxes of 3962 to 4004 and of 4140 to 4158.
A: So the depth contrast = 0.07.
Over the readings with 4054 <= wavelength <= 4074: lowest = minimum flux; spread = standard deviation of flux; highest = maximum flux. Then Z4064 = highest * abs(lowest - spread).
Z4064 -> 217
